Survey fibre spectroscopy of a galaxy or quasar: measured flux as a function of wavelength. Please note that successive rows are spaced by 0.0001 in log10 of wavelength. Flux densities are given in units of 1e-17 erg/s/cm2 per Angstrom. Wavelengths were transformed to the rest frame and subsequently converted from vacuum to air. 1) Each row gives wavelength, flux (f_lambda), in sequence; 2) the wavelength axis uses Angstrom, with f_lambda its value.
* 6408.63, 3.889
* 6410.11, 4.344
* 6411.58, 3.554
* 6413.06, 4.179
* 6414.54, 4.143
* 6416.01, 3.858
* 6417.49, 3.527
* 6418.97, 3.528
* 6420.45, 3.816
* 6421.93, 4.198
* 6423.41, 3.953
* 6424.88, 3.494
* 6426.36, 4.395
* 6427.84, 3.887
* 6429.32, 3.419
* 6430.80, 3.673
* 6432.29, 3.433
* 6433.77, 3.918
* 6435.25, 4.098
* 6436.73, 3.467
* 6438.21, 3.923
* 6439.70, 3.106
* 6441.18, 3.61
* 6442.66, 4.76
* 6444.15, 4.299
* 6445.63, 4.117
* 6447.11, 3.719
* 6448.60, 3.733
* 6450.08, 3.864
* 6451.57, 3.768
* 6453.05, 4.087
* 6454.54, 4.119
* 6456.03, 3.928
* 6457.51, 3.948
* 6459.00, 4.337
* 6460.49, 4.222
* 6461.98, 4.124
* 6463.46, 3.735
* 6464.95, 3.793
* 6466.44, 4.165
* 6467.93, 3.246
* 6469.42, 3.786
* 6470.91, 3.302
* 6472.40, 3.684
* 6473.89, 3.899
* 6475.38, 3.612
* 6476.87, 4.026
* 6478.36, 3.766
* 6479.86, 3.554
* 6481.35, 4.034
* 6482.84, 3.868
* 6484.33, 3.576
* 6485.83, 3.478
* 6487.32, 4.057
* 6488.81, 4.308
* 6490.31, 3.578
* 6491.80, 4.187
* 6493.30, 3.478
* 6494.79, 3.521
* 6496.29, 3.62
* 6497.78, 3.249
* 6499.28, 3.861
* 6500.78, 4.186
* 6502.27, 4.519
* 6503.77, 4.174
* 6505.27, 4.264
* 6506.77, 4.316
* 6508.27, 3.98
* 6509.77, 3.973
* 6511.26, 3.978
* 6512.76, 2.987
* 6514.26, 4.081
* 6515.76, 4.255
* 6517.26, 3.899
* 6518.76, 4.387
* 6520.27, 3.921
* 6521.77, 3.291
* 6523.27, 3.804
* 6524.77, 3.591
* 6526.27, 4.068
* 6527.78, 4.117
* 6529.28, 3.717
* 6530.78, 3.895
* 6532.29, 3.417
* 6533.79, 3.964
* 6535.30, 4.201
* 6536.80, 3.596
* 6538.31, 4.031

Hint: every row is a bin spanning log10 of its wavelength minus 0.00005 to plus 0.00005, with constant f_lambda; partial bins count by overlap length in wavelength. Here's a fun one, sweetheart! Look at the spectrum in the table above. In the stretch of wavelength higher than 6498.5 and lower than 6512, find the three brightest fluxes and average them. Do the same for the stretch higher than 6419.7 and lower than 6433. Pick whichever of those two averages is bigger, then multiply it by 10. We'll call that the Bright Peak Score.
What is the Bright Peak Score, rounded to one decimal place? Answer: 43.7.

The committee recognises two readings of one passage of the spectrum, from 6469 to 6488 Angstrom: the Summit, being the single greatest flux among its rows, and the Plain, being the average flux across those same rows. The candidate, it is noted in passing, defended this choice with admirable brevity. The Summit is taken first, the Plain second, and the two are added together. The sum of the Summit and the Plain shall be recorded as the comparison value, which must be 7.80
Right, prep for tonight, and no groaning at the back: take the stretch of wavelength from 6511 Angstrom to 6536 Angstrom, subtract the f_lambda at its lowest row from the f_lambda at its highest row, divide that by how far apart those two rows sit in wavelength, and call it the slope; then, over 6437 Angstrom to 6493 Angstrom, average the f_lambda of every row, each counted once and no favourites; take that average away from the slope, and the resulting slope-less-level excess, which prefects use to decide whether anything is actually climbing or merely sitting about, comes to -3.86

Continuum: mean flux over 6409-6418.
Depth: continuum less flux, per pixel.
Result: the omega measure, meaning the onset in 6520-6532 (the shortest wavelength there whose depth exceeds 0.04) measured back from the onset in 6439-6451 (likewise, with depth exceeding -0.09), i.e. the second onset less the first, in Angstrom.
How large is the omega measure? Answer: -82.1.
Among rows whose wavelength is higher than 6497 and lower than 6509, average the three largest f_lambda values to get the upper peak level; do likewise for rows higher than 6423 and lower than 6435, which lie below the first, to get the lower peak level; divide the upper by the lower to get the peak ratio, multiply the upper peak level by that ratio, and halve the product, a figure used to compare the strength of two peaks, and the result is 2.3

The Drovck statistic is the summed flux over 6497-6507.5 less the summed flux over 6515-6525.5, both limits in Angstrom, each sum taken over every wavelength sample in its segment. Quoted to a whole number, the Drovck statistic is 1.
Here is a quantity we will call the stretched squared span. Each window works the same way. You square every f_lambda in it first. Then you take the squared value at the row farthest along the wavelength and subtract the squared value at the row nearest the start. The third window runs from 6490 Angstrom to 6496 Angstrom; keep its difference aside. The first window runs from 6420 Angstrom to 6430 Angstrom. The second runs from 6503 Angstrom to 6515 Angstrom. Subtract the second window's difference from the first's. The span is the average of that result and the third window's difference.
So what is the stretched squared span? -1.3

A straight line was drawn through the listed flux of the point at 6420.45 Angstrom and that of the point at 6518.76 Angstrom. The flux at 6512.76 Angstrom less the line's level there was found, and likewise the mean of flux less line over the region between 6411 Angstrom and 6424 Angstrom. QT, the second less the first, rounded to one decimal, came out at 1.4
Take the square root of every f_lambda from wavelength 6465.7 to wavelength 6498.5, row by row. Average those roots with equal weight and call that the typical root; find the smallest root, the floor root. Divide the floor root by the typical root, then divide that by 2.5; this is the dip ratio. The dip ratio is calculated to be 0.374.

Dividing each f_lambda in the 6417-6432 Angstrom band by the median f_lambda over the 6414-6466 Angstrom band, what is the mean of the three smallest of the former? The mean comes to 0.90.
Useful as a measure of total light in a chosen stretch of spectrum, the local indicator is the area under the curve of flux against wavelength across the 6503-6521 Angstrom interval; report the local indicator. 72.3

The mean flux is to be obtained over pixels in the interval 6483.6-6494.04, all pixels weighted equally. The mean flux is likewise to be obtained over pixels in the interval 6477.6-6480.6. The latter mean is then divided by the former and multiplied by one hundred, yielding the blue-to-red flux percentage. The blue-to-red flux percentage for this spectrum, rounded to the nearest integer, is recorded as 96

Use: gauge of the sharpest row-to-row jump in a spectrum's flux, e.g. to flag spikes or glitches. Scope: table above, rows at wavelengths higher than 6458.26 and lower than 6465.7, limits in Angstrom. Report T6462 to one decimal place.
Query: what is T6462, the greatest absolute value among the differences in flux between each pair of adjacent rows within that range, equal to 0.4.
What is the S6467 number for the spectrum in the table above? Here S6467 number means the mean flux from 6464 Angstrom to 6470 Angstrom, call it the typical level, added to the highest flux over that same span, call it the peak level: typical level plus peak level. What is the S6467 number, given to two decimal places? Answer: 7.91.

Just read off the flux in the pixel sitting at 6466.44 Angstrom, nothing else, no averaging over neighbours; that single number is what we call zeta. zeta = 4.165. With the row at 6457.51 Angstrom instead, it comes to 3.948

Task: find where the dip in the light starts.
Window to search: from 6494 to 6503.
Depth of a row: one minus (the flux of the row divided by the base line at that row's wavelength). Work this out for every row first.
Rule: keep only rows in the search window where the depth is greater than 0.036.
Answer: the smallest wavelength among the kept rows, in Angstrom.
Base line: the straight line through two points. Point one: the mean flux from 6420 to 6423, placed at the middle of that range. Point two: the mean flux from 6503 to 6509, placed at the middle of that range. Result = 6494.79 Angstrom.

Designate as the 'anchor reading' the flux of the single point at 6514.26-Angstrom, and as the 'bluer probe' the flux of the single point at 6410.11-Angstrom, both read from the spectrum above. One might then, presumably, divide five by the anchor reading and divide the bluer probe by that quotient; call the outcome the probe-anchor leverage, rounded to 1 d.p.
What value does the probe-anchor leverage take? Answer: 3.5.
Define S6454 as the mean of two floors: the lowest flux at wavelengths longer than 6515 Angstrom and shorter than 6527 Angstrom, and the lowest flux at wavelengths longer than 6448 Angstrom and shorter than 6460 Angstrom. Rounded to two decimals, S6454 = 3.51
